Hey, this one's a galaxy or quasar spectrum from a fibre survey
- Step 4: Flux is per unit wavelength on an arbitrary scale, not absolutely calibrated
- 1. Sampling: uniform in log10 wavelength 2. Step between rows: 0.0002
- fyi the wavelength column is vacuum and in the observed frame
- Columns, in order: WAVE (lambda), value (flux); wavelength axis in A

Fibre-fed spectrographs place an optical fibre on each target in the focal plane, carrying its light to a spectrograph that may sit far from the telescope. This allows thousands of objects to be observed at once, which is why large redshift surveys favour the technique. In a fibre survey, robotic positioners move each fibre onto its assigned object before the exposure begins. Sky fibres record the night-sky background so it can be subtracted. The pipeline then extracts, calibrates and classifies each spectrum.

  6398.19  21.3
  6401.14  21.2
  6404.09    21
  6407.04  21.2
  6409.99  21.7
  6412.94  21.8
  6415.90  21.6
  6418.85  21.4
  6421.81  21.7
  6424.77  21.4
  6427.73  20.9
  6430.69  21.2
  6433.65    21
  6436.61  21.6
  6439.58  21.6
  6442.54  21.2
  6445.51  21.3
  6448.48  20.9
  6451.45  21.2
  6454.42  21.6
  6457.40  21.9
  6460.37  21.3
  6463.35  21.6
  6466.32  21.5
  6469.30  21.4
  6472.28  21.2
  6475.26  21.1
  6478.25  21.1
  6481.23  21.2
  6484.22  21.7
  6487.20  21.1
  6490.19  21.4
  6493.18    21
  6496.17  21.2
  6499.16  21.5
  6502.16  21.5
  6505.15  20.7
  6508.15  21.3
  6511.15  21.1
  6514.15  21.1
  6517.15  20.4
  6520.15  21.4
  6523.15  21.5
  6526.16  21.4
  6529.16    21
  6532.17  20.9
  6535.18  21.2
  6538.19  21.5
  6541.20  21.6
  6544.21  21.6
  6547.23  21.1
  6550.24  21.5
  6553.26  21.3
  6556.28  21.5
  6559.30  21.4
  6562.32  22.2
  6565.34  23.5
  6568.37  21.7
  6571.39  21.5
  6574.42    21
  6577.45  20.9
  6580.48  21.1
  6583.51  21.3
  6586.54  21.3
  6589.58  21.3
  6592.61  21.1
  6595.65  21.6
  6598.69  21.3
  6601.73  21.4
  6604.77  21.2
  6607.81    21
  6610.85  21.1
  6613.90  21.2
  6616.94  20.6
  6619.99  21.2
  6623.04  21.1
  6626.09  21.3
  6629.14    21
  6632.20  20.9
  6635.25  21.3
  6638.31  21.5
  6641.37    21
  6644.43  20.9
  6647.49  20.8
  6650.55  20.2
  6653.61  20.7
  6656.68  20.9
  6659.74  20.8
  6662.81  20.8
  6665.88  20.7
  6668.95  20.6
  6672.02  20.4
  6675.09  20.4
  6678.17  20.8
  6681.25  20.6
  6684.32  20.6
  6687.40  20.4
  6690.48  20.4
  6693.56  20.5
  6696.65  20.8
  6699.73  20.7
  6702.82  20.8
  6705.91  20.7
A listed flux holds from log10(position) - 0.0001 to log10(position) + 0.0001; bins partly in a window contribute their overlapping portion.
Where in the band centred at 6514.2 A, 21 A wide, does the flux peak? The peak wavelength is 6523.15 A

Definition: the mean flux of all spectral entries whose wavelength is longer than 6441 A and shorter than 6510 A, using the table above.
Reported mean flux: 21.3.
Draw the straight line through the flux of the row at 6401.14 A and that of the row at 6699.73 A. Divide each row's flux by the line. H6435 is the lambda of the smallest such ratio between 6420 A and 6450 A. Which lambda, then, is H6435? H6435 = 6427.73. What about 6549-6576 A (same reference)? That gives 6574.42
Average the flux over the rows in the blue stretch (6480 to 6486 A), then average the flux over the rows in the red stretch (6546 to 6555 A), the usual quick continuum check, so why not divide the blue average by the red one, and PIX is 1.01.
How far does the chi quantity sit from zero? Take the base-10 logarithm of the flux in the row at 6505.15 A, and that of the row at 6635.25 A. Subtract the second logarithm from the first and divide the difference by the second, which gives -0.0093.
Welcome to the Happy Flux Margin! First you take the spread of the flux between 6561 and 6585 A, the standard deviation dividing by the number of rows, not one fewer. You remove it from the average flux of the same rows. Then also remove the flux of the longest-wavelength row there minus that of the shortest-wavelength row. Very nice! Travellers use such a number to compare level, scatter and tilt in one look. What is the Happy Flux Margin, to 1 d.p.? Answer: 21.7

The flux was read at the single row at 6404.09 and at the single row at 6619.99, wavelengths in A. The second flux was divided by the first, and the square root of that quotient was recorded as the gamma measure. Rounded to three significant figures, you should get 1.00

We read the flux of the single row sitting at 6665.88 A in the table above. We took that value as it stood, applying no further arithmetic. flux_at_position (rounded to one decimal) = 20.7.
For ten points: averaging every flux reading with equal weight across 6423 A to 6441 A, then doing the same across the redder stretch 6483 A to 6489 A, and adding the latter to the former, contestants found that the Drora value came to 42.7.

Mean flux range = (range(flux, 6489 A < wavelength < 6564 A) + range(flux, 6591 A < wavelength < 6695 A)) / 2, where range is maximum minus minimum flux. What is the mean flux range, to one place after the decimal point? 1.6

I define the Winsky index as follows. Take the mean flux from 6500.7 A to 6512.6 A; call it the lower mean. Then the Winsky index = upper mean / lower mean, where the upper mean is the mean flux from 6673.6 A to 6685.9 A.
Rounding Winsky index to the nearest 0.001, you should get 0.974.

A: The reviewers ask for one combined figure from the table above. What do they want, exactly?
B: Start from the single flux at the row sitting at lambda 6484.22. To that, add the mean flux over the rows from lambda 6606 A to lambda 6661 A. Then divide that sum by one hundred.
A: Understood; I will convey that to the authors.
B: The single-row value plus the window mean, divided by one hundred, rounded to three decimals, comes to 0.427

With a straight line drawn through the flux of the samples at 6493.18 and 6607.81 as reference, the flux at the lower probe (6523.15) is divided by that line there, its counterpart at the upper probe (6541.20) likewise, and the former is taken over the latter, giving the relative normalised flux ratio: 1.00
